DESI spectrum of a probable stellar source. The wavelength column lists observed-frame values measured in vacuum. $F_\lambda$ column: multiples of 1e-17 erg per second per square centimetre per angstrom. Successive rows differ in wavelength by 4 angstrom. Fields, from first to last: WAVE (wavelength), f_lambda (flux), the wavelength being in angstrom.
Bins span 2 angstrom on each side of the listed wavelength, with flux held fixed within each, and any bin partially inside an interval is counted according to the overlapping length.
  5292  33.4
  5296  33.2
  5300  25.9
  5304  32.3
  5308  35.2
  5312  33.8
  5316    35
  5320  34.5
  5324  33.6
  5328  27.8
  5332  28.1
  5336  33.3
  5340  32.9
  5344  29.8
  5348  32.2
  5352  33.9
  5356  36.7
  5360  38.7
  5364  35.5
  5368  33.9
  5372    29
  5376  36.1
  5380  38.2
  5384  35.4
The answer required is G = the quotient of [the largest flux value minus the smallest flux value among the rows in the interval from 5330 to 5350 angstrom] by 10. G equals 0.5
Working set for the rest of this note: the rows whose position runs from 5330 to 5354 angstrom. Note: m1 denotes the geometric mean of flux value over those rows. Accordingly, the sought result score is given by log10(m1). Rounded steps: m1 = 31.6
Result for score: 1.500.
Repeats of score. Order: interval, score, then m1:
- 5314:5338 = 1.504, 31.9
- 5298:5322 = 1.513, 32.6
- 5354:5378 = 1.542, 34.8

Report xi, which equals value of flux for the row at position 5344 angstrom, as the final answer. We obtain 29.8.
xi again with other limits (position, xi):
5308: 35.2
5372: 29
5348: 32.2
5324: 33.6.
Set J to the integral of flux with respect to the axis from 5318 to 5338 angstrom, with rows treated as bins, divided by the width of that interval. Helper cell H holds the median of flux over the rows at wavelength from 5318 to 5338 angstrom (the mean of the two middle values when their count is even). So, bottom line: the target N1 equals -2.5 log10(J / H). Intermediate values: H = 33.3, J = 31.5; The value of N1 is 0.062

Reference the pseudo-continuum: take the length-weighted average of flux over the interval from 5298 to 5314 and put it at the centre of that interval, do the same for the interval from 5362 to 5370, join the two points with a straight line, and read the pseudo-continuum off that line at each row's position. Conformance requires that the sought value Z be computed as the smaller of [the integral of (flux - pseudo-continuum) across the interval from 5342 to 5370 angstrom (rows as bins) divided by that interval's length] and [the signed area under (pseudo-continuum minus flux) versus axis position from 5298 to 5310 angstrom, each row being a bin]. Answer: 0.2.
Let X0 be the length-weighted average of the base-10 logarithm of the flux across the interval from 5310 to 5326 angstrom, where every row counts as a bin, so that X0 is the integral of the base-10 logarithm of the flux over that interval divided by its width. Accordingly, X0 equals 1.53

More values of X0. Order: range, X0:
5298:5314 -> 1.50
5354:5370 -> 1.56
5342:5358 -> 1.52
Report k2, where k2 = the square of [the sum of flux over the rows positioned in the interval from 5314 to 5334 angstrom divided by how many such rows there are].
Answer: 1011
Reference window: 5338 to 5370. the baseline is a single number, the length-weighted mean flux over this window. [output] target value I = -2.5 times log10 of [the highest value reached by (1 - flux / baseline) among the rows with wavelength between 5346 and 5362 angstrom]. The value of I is 3.1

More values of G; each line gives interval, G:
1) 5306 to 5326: 0.2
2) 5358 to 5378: 1.0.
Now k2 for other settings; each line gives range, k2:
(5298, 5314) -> 1011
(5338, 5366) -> 1173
